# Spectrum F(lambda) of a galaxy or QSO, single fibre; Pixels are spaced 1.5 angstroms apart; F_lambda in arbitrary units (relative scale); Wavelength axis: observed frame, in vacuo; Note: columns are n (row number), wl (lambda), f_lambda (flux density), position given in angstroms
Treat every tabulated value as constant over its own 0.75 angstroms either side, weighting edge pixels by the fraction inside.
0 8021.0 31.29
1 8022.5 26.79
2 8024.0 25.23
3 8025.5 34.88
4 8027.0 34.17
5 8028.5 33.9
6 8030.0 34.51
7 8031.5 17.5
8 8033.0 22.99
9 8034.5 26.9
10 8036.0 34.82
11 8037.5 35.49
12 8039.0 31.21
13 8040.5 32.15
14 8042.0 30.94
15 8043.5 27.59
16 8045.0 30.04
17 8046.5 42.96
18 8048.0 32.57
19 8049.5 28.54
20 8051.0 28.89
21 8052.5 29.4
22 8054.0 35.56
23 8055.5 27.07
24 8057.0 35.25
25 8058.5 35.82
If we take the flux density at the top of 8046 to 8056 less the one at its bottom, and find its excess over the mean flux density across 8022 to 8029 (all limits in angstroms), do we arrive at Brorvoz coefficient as -46.9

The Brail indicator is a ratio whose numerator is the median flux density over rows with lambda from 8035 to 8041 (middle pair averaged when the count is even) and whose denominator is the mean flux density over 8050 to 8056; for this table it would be 1.11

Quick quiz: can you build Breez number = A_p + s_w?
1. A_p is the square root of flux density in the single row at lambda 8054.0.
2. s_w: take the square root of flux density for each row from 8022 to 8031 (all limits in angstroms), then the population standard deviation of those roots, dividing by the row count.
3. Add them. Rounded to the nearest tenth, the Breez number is 6.3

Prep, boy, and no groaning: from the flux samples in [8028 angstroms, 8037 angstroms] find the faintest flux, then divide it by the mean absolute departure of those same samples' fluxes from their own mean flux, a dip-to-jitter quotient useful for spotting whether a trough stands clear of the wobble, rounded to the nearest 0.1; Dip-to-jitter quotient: 2.9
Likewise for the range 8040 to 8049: 8.1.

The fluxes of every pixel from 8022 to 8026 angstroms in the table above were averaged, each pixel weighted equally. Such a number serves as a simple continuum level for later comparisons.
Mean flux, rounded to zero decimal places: 29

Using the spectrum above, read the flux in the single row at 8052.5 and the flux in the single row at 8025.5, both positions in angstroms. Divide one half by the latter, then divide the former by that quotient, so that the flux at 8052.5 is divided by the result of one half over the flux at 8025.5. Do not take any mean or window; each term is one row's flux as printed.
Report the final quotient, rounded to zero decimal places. 2051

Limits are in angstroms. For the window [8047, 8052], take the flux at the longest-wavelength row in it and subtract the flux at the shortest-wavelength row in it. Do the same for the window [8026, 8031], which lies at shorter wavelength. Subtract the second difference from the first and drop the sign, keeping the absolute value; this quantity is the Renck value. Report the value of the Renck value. 4.0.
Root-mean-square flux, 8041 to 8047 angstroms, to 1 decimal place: 33.4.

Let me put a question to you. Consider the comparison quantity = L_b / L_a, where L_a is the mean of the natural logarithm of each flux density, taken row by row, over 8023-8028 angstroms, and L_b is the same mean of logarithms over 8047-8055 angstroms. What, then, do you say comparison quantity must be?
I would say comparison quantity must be 1.00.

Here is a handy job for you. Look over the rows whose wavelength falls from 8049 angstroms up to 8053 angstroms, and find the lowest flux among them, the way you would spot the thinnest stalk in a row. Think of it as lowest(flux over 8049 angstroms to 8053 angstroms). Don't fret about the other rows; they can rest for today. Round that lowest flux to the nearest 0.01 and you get 28.54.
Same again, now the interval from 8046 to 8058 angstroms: 27.07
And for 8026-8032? 17.50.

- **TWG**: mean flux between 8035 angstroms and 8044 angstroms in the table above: 32.0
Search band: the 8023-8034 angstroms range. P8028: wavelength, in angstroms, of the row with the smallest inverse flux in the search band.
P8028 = 8025.5 angstroms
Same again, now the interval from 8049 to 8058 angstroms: 8054.0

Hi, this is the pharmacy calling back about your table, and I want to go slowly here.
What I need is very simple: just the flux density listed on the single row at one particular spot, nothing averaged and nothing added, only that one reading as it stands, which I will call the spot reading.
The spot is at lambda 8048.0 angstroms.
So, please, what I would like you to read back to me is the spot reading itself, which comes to 32.57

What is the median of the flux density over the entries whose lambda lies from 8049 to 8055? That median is 29.1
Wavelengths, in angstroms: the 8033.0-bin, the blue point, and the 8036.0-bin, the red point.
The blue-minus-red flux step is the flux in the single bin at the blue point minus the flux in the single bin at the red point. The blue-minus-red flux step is -12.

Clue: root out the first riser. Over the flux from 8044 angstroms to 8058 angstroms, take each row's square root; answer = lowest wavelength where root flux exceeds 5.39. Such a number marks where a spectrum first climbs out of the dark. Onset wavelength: 8045.0 angstroms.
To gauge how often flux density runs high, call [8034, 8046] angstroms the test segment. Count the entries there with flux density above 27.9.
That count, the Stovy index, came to 6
